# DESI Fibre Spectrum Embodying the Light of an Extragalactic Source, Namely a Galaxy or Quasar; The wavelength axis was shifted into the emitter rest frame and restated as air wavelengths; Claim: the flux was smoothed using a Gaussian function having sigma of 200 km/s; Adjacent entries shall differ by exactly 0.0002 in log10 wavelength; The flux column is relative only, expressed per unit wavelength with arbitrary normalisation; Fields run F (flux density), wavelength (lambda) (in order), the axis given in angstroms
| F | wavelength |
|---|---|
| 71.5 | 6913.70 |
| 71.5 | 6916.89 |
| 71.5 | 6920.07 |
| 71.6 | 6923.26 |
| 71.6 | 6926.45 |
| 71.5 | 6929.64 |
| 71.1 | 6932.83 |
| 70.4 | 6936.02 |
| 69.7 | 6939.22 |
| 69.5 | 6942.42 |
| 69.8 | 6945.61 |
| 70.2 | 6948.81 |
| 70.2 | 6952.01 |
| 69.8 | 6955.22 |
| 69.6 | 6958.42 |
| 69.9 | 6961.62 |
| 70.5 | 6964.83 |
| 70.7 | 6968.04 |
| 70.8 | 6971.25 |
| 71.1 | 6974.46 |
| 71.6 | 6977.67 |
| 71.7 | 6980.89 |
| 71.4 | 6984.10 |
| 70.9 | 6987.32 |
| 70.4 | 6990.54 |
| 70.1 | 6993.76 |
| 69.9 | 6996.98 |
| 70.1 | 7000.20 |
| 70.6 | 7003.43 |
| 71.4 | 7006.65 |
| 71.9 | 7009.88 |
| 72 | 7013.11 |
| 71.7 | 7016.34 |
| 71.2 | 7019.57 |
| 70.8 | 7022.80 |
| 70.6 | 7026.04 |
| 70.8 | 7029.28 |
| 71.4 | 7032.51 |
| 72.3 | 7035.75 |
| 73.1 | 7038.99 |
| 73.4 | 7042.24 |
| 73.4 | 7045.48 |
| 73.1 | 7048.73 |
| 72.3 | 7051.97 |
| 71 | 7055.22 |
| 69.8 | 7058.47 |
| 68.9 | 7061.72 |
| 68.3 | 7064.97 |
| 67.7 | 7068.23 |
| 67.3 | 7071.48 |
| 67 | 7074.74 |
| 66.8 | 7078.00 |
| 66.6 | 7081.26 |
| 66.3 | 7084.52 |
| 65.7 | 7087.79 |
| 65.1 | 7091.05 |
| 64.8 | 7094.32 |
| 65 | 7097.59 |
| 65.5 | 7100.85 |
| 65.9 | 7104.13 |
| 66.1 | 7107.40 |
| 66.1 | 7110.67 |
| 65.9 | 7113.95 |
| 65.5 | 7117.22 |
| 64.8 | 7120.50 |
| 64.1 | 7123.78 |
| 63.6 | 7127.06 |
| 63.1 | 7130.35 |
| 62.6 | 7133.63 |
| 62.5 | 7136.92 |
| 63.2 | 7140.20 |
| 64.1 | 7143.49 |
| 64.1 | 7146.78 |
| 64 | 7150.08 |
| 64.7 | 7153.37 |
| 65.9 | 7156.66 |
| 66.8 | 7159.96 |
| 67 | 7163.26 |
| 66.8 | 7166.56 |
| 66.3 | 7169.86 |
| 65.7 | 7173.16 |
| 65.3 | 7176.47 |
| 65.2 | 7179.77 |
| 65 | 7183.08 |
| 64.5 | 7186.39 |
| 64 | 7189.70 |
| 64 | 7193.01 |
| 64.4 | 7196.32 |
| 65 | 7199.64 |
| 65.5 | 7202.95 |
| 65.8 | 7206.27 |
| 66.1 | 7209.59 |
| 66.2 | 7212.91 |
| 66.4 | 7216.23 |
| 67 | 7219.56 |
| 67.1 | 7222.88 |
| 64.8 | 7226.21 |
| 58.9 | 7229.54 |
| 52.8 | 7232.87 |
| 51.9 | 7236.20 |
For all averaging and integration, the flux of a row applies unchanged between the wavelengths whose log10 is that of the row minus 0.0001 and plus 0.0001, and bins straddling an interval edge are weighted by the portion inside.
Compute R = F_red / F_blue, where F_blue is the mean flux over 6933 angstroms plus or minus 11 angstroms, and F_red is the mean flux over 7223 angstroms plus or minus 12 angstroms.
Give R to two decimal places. 0.89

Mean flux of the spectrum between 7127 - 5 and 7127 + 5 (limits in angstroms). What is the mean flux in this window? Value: 63.6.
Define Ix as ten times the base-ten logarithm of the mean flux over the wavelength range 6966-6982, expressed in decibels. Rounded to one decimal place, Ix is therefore 18.5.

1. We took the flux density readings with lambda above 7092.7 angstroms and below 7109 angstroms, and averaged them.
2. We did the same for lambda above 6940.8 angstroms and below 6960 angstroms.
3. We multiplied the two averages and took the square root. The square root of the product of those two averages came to 67.6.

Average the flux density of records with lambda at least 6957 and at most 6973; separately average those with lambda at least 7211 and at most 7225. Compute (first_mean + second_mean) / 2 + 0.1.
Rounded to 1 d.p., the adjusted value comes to 68.6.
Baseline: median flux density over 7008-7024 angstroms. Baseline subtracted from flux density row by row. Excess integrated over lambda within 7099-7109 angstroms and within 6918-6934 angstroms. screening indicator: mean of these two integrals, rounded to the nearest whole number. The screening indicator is -31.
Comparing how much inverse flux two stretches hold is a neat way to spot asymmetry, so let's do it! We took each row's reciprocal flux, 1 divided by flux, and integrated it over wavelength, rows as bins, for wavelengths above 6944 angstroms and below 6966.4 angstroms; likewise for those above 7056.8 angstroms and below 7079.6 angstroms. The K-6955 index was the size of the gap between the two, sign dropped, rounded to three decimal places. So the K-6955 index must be 0.015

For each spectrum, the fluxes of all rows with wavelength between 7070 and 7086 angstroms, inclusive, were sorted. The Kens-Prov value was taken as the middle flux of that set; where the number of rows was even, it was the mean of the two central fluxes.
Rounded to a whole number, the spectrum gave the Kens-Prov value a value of 67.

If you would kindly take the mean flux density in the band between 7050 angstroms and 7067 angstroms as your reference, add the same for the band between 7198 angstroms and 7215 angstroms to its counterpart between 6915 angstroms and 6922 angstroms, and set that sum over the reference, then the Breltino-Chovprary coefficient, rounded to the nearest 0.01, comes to 1.96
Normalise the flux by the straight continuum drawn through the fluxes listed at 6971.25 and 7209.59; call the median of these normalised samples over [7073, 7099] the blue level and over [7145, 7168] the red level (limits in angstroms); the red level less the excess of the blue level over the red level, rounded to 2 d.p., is 1.00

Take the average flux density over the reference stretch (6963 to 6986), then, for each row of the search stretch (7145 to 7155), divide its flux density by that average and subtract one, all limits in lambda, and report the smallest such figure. -0.10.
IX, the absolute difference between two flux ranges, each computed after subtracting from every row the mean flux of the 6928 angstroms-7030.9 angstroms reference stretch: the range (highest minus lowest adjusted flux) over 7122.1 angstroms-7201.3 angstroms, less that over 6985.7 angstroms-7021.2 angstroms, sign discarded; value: 2.4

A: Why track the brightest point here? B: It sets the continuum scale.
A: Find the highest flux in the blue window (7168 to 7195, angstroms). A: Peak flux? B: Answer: 66.3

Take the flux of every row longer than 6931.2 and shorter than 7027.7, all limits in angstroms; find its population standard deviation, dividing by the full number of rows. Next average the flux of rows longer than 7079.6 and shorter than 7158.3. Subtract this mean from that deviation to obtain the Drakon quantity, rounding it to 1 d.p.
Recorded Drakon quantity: -64.1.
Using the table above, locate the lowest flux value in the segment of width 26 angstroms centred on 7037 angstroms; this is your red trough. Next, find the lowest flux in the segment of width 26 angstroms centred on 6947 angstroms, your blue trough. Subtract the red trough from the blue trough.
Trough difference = -1.1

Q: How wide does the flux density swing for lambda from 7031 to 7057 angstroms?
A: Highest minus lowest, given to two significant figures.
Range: 2.4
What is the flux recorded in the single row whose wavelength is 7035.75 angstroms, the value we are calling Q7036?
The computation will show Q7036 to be 72.3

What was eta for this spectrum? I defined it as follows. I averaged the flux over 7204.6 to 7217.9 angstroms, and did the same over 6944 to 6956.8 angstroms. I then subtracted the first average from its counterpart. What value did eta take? 4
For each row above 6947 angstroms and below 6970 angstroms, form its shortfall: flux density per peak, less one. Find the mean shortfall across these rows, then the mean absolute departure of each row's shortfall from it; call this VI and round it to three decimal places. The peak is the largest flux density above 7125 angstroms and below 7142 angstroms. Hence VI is 0.005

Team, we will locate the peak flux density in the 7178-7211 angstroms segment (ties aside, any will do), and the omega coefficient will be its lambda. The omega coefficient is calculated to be 7209.59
